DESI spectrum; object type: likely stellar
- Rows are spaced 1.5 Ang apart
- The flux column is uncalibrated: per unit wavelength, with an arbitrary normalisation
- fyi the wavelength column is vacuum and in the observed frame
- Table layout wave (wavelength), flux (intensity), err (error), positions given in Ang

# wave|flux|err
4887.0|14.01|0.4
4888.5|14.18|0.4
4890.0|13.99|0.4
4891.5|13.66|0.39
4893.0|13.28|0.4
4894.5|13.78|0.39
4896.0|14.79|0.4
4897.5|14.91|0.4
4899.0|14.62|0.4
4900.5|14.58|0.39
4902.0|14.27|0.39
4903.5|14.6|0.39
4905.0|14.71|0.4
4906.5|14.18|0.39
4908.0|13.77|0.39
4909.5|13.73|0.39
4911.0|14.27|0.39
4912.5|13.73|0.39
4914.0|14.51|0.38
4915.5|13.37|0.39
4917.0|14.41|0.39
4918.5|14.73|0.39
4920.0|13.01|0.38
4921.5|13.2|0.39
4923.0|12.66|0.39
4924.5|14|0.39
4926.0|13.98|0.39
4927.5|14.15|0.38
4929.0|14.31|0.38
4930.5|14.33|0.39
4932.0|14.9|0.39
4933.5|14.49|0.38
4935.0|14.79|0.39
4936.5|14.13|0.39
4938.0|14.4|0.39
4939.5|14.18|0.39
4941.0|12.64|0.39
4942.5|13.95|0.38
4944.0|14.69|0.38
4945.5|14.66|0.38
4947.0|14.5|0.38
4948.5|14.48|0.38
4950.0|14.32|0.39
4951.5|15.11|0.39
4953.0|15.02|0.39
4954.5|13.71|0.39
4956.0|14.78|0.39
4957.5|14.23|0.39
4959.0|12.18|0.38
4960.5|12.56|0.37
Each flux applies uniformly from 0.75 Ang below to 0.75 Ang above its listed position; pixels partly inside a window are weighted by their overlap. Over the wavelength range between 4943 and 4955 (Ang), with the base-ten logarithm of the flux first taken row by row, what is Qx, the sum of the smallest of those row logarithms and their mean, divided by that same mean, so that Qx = 1.98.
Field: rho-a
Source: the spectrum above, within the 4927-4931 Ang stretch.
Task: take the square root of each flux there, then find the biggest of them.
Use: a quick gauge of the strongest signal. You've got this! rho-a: 3.79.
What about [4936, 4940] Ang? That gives 3.79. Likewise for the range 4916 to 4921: 3.84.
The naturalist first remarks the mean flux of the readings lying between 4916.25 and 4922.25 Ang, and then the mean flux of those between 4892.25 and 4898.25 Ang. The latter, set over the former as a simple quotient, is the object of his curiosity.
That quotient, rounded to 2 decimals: 1.03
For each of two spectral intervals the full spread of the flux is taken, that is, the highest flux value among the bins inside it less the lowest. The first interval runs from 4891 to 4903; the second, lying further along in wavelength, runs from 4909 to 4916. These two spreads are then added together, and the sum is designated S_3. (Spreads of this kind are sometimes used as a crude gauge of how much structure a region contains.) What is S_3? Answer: 2.8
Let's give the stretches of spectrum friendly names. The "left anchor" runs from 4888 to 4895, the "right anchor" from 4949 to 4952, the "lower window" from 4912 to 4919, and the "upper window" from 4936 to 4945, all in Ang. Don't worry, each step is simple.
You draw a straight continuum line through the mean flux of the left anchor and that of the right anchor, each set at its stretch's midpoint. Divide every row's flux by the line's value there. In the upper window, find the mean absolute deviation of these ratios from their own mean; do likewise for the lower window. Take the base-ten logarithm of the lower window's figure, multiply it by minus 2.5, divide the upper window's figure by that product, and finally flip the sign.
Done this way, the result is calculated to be -0.009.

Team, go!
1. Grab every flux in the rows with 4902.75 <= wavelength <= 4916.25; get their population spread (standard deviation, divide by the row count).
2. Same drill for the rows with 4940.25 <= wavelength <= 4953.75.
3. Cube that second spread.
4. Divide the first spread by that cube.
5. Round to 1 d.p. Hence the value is 1.3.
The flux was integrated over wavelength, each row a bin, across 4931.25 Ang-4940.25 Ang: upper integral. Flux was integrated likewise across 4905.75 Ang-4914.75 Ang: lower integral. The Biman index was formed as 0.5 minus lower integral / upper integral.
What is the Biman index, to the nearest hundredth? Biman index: -0.47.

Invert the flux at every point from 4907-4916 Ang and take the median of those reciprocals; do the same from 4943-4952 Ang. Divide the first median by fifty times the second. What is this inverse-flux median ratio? 0.0212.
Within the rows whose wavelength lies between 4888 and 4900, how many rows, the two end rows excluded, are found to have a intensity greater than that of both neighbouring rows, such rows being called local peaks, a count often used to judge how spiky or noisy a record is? 1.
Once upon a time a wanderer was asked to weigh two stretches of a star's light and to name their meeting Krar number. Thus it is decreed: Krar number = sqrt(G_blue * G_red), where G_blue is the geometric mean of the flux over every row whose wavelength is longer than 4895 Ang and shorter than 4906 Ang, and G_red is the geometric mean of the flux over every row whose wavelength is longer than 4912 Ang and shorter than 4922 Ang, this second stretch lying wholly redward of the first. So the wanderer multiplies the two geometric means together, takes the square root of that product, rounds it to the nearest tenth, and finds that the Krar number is 14.2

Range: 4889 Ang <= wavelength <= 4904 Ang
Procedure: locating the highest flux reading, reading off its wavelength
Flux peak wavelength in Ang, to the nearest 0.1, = 4897.5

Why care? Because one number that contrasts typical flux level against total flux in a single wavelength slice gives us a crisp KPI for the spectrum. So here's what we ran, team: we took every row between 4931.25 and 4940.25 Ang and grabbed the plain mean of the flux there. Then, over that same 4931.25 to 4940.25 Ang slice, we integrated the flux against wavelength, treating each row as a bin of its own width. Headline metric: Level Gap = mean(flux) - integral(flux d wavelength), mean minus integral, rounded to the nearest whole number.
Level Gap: -116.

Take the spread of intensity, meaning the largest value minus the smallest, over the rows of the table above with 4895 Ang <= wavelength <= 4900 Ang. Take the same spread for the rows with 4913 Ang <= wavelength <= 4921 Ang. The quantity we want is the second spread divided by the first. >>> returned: 5.9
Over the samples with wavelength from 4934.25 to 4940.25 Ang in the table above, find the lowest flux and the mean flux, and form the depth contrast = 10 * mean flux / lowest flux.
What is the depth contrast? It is 10.2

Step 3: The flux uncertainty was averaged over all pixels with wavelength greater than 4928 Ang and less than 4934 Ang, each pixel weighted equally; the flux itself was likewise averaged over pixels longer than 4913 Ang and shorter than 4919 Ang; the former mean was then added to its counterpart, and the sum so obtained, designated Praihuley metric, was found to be 14.6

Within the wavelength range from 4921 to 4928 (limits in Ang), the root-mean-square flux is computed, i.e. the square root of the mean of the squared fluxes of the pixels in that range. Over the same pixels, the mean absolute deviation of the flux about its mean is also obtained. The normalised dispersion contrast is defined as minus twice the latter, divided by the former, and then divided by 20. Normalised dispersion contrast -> -0.0039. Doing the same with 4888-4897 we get -0.0027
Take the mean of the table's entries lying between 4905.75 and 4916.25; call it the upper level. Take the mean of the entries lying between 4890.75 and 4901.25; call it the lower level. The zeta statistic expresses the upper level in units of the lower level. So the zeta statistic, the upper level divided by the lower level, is 0.98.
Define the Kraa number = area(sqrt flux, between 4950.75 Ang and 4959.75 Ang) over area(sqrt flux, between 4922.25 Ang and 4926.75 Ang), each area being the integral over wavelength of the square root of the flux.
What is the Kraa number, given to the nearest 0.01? 2.04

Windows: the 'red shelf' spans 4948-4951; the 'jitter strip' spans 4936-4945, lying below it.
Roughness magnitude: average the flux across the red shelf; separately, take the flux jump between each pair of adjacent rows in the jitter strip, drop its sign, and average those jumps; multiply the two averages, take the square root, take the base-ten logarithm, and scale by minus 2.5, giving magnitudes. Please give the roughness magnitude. -1.3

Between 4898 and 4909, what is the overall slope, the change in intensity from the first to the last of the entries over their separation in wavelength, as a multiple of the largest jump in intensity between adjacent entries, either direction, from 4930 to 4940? -0.14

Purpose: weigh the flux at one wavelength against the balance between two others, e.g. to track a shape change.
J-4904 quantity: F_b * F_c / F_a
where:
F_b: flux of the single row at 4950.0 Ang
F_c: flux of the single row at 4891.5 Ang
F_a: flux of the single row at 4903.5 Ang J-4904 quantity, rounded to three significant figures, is 13.4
